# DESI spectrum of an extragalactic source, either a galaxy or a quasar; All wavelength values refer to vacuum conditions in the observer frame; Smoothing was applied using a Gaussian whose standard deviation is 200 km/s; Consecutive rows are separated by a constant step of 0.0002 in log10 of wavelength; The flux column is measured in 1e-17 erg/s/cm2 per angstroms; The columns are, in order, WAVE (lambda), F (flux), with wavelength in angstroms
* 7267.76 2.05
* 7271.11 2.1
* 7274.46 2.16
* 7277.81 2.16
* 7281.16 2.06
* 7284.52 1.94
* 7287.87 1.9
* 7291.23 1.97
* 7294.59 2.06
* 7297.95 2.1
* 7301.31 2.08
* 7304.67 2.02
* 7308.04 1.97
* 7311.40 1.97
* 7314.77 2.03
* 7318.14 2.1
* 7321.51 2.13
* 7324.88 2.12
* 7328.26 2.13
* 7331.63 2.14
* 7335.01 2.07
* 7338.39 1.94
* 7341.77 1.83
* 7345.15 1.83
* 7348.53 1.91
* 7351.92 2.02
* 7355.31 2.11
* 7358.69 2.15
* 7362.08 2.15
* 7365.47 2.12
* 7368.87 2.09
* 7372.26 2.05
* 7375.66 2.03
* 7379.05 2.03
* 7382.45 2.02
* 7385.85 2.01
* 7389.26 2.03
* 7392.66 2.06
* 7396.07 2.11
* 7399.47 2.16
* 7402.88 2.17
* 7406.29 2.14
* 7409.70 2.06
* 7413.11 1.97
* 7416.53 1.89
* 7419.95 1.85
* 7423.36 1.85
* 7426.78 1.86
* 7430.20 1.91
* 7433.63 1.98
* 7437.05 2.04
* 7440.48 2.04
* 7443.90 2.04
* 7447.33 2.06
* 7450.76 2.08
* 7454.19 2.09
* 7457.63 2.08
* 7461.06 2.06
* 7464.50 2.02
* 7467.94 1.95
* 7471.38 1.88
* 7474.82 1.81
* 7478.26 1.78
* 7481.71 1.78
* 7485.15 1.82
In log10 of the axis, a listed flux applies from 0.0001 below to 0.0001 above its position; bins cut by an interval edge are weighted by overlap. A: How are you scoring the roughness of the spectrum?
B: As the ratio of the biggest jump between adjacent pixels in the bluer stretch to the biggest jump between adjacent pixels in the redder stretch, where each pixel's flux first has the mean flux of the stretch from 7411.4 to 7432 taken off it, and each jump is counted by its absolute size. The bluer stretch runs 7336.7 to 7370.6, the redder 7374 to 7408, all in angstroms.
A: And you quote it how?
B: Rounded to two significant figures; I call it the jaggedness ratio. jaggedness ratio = 2.2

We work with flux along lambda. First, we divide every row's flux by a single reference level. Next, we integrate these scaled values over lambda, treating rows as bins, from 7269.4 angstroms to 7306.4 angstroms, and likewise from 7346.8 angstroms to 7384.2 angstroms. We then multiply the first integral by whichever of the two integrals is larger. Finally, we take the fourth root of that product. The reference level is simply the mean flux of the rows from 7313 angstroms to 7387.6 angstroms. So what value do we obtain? 6.11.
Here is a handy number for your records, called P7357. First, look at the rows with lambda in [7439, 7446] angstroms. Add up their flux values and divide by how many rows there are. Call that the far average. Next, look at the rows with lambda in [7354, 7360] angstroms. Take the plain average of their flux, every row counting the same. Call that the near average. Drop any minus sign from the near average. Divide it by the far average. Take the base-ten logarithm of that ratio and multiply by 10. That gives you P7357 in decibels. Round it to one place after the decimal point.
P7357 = 0.2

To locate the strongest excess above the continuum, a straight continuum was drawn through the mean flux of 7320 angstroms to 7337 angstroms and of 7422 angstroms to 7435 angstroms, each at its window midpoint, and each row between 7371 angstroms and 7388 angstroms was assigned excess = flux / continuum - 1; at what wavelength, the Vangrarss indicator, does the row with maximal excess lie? 7372.26 angstroms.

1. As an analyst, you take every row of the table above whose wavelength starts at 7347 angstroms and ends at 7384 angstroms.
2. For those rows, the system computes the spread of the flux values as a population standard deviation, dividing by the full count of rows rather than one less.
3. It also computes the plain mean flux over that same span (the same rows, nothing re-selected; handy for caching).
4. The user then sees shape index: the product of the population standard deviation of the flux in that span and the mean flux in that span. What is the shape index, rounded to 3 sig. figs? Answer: 0.140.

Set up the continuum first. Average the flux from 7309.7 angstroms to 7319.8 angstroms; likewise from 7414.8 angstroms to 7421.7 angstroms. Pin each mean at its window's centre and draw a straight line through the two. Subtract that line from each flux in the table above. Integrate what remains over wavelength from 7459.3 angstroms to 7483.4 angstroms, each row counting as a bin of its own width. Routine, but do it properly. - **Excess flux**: 2.7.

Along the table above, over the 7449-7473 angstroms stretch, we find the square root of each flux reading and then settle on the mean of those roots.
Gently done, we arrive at 1.422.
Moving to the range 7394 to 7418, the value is 1.439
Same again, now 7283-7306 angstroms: 1.418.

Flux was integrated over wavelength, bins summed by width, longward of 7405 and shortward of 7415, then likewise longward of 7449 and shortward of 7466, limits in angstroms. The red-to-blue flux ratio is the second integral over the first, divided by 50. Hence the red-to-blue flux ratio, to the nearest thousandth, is 0.034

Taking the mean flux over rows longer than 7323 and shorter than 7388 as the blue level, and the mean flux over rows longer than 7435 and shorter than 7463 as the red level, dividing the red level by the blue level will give 1.01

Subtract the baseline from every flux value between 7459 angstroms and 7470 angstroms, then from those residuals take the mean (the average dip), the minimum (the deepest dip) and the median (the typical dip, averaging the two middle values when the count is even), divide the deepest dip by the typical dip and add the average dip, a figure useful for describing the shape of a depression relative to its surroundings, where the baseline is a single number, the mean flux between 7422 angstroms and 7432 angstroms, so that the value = 0.66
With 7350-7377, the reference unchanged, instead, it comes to 0.86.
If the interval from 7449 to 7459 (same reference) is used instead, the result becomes 1.21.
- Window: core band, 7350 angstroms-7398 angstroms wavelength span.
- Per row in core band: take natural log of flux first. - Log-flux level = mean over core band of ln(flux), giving 0.727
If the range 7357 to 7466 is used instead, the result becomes 0.711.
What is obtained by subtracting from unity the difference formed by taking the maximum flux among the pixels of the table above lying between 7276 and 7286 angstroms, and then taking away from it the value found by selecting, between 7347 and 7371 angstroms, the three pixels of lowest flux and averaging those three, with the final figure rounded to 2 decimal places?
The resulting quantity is 0.85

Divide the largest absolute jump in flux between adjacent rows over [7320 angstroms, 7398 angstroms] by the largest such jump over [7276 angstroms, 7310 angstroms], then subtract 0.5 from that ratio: 0.6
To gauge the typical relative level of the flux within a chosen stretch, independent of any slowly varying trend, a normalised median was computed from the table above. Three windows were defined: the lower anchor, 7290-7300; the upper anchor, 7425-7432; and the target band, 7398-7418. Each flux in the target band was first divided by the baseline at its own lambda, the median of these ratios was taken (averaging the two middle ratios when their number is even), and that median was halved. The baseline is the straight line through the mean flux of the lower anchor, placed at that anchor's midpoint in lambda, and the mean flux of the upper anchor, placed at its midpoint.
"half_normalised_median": 0.55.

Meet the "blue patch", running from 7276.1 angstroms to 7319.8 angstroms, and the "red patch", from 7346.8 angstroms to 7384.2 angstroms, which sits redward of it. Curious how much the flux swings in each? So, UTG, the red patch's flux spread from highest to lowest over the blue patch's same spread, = 0.92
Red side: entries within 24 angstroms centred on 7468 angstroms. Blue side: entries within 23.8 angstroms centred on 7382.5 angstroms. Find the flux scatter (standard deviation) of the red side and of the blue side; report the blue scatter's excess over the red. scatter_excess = -0.10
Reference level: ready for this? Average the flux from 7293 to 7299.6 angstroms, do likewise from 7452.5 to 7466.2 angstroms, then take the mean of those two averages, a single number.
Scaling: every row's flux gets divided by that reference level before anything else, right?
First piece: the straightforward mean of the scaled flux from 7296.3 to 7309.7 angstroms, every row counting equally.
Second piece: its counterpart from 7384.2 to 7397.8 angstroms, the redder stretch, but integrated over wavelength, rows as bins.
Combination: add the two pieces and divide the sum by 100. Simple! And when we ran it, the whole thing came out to 0.145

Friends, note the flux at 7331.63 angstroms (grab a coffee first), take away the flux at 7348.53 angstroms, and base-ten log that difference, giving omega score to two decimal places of -0.64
